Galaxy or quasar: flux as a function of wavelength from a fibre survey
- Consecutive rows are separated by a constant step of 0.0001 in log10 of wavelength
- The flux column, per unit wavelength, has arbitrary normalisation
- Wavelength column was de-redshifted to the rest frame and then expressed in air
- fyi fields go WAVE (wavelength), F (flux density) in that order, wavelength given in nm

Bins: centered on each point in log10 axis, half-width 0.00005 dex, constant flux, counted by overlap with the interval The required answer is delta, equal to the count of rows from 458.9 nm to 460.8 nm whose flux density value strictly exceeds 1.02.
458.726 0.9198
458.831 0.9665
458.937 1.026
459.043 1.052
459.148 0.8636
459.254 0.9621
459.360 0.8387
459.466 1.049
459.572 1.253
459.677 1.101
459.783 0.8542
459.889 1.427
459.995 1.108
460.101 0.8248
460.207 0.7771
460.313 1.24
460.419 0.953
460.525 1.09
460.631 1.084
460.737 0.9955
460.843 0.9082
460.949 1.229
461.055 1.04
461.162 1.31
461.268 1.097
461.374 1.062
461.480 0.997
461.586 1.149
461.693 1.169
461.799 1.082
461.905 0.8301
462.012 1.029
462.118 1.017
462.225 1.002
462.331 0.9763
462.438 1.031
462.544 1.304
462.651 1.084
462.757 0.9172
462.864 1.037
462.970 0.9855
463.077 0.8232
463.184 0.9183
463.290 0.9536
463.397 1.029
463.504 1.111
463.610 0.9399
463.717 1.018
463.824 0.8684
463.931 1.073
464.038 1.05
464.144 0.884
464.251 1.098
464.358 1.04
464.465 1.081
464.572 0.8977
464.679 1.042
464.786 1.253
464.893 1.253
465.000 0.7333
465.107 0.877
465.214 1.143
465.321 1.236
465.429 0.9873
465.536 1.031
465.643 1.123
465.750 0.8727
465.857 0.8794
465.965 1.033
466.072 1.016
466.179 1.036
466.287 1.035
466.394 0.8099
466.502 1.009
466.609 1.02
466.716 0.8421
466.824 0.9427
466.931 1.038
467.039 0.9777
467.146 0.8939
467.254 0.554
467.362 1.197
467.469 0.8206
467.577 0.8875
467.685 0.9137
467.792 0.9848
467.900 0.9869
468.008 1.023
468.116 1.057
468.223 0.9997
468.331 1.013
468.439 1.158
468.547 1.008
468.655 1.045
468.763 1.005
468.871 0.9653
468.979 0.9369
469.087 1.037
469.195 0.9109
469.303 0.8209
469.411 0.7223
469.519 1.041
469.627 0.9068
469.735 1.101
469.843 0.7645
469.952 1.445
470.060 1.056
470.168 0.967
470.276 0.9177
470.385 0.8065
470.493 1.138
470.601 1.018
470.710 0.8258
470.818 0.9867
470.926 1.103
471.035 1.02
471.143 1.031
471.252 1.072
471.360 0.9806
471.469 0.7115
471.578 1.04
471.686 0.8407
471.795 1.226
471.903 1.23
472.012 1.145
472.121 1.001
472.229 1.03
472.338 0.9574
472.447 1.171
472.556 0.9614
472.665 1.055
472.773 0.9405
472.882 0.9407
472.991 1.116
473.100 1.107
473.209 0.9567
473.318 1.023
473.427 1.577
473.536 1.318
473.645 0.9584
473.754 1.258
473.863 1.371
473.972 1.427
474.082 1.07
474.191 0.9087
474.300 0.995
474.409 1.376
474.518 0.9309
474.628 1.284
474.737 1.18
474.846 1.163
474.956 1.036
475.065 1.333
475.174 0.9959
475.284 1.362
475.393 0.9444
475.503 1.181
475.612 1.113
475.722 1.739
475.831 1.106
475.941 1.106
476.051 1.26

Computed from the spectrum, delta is 10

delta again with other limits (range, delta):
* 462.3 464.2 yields 8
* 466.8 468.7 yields 6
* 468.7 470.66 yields 6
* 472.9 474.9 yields 13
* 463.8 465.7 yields 12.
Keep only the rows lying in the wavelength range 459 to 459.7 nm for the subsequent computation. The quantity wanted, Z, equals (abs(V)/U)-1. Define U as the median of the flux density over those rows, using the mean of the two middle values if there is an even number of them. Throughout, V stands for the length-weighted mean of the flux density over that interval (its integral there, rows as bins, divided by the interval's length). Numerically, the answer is -0.03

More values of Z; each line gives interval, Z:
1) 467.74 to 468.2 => 0.01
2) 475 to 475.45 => -0.01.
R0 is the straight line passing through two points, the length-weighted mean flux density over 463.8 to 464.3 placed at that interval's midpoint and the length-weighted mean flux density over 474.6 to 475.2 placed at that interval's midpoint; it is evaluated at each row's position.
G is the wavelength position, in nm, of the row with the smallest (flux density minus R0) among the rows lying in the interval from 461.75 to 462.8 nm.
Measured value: 461.905 nm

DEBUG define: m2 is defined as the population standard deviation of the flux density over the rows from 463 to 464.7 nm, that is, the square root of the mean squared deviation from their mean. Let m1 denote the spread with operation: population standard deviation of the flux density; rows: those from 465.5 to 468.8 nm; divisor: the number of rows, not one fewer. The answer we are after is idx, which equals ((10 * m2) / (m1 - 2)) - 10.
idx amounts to -10.47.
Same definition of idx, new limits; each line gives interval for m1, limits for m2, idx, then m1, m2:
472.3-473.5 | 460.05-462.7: -10.74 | 0.177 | 0.13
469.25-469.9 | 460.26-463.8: -10.62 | 0.139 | 0.12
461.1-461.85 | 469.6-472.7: -10.79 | 0.092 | 0.15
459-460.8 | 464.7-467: -10.76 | 0.169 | 0.14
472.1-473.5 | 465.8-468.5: -10.68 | 0.164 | 0.12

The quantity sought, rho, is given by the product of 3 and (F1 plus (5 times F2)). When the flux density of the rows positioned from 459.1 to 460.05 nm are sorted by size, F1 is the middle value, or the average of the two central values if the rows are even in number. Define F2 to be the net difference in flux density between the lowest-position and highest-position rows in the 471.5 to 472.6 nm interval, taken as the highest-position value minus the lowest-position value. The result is 2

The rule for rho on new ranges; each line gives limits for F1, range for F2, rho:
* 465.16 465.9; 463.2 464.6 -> 2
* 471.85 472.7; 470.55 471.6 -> 3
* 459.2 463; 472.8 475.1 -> 9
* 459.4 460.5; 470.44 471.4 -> 1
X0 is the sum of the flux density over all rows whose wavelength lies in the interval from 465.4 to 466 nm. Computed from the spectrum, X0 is 5.9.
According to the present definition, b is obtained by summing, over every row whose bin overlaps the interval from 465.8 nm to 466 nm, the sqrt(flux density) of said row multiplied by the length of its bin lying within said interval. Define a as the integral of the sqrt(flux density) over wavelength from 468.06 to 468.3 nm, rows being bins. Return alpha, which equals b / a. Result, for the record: 0.80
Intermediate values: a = 0.244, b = 0.194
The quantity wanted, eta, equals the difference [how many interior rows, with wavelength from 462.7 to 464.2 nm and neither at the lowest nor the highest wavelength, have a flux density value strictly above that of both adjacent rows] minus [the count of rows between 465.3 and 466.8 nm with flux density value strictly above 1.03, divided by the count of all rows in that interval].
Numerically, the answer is 3.57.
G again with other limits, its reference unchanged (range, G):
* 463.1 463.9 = 463.824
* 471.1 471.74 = 471.469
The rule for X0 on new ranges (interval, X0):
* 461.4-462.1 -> 6.3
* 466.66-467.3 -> 5.2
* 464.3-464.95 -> 6.6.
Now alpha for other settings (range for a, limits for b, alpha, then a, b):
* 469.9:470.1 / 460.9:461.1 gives 0.95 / 0.224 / 0.213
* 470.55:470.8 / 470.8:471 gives 0.85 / 0.241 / 0.205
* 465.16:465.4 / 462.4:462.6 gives 0.84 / 0.259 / 0.217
